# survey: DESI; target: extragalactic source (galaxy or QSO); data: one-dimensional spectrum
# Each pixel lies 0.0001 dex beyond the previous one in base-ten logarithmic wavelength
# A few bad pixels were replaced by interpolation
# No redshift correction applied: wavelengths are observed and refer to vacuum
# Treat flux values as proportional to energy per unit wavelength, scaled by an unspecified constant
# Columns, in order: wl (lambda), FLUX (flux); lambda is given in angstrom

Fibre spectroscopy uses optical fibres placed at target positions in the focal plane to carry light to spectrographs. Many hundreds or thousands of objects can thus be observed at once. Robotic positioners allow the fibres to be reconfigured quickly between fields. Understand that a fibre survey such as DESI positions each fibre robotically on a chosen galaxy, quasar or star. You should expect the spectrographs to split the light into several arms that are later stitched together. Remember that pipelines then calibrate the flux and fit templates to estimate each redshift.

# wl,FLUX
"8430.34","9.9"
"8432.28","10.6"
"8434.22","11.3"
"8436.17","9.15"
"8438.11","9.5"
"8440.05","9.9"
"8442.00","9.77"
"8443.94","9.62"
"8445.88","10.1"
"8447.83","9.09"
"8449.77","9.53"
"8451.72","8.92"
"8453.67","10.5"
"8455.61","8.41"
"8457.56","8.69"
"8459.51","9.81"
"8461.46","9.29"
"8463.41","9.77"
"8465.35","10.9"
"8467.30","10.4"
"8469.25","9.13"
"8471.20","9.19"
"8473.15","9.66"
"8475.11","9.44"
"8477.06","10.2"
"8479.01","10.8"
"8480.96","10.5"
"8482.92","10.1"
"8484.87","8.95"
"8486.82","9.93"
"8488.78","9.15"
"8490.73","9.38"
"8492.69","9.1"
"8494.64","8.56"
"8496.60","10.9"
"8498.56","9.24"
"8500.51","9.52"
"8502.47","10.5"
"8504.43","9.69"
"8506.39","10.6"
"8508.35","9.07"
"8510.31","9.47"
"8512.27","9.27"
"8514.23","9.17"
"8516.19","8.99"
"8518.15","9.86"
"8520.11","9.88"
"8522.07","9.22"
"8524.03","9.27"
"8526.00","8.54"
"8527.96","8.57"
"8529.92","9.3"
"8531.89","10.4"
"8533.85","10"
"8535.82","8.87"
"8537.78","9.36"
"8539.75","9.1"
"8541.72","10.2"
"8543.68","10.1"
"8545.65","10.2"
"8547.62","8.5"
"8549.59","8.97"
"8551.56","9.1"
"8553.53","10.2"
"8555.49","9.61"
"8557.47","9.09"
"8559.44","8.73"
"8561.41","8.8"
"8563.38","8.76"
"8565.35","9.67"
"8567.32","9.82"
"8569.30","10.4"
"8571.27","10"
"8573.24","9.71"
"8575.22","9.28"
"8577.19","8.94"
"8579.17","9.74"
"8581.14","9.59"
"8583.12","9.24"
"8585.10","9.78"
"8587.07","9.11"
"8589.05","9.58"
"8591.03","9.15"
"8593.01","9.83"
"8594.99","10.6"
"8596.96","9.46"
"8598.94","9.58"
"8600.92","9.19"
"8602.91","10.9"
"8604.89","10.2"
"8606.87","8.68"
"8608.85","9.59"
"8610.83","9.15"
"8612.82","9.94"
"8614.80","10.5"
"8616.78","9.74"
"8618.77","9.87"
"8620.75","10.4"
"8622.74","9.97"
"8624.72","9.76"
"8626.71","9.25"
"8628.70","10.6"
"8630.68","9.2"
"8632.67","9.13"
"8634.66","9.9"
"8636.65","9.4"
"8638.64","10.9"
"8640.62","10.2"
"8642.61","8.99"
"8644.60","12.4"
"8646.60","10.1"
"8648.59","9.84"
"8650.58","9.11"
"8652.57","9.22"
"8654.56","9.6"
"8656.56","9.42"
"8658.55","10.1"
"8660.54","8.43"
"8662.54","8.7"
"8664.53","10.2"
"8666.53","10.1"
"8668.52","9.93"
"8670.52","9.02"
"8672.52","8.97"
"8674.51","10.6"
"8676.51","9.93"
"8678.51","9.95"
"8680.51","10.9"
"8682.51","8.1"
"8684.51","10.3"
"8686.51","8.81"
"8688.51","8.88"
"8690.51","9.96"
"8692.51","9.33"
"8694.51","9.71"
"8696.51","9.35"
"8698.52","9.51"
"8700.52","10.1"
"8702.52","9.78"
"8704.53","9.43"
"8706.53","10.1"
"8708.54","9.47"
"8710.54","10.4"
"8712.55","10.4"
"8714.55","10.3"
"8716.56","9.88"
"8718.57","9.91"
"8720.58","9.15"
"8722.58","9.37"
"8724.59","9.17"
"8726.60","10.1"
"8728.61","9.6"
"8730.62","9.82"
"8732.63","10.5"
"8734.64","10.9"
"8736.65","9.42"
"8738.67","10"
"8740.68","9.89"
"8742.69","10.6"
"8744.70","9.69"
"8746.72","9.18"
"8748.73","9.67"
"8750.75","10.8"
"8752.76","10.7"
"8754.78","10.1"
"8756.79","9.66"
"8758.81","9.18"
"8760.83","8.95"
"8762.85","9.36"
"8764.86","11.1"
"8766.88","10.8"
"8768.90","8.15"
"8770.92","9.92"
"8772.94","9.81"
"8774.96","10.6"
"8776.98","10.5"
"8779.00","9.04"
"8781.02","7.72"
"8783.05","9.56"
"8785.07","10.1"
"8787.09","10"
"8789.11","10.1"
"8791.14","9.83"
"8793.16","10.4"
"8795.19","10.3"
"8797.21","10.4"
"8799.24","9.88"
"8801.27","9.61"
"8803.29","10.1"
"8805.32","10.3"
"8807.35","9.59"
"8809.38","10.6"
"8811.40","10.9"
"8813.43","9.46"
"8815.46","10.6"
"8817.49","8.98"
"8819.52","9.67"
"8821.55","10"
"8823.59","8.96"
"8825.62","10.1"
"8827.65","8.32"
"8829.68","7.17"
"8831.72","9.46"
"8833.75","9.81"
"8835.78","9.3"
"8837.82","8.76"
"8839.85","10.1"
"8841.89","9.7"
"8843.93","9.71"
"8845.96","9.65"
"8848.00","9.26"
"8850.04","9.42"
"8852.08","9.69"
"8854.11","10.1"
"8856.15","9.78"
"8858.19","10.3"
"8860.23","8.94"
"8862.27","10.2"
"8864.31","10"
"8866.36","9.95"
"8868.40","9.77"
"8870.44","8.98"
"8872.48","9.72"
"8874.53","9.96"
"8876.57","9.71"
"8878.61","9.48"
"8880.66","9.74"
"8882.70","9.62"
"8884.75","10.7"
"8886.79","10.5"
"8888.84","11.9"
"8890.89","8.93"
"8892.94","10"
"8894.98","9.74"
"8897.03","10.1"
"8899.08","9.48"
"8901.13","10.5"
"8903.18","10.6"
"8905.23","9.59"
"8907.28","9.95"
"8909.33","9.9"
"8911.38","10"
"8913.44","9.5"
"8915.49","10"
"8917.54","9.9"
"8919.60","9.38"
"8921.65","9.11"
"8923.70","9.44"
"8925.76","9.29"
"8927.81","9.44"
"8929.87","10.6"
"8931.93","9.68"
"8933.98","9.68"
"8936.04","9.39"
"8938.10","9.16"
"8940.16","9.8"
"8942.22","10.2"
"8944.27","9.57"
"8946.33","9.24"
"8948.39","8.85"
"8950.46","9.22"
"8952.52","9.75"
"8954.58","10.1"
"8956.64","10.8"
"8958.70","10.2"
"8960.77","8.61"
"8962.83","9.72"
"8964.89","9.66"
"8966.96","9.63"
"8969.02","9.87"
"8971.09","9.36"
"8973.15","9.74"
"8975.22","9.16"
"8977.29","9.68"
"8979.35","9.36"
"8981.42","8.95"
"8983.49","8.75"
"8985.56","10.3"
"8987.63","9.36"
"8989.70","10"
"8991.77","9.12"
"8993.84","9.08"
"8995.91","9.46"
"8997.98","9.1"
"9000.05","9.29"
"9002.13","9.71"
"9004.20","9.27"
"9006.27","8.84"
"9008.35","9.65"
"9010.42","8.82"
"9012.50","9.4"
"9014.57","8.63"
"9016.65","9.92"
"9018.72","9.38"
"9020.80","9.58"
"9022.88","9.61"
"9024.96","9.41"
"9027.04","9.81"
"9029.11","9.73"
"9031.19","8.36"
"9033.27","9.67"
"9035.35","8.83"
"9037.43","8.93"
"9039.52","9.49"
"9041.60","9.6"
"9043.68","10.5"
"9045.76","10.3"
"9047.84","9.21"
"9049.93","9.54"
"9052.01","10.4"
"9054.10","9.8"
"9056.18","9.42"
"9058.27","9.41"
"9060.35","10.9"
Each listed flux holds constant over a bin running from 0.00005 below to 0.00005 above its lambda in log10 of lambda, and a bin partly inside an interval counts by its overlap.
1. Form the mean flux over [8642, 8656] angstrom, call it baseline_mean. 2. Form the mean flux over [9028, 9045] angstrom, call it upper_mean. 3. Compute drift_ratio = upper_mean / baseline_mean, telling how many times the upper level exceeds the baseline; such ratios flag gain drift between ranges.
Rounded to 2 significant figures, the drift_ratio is 0.95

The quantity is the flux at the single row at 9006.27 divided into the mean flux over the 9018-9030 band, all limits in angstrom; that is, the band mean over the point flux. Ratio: 1.08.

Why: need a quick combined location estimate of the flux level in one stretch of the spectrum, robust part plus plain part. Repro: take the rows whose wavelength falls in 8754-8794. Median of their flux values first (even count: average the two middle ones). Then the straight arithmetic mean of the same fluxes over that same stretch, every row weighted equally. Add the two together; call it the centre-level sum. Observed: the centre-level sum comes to 19.62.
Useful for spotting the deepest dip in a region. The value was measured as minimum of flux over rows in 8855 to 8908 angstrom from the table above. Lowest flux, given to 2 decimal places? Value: 8.93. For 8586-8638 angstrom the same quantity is 8.68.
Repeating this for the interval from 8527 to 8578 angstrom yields 8.50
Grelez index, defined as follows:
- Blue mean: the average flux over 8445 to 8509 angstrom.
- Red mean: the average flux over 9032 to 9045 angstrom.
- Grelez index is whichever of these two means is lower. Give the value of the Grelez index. 9.50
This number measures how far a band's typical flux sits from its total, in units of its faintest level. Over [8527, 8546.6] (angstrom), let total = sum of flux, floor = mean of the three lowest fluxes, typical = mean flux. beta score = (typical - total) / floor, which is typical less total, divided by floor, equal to -10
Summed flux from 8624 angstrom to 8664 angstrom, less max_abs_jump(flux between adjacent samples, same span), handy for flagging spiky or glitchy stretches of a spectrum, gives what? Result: 191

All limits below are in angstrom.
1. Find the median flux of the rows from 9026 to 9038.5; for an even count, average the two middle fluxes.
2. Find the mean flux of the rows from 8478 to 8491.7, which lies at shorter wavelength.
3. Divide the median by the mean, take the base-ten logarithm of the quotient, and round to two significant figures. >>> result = -0.024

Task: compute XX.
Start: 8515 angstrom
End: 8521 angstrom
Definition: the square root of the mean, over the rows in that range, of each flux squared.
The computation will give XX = 9.6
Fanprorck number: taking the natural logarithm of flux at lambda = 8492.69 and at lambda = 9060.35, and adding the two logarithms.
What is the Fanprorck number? 4.60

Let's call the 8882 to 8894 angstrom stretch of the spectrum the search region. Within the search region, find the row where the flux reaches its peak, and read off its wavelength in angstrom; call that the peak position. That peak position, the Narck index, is 8888.84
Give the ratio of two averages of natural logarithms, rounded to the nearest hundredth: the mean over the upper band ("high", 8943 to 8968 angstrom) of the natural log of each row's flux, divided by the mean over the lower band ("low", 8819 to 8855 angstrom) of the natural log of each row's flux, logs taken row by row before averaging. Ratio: 1.01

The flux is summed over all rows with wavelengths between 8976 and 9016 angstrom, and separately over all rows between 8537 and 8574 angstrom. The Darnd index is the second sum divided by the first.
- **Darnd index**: 1.020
